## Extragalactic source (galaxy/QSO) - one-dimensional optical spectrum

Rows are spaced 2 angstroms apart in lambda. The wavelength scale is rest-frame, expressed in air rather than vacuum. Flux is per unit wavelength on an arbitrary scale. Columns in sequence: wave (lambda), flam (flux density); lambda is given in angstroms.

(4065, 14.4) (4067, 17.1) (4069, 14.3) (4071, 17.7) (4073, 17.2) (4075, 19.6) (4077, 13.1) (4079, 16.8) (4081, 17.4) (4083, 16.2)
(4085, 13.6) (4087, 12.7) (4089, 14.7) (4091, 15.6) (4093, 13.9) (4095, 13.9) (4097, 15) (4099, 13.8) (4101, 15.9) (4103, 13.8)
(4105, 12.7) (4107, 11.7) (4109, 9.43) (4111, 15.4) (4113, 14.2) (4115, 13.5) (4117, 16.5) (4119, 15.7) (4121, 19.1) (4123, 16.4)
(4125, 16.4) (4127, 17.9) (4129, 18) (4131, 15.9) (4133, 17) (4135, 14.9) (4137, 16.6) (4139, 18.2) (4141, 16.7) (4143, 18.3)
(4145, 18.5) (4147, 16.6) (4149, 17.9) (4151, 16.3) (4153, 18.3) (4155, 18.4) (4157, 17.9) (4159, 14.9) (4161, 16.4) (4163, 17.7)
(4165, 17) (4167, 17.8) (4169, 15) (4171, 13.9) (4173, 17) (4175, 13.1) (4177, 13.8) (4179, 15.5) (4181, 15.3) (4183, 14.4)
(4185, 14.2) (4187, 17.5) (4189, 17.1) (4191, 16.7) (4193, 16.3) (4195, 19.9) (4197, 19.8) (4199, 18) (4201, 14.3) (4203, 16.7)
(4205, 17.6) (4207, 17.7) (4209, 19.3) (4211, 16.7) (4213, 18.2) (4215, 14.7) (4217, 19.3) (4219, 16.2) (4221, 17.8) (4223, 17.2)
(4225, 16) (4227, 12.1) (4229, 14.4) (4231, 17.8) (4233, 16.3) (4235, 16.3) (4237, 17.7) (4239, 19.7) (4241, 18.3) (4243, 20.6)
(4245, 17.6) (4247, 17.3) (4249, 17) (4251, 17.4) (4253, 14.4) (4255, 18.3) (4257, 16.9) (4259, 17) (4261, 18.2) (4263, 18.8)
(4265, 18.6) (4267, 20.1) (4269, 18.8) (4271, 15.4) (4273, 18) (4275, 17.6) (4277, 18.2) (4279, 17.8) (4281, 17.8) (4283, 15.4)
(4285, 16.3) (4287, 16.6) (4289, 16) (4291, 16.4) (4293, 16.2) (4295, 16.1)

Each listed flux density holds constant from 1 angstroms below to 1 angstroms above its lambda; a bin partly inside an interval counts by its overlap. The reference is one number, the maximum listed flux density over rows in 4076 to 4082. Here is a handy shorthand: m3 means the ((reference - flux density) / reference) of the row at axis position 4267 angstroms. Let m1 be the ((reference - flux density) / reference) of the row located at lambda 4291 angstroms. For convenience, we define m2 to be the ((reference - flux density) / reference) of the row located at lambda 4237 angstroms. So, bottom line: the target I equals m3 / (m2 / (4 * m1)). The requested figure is 2.1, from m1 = 0.06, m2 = -0.02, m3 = -0.16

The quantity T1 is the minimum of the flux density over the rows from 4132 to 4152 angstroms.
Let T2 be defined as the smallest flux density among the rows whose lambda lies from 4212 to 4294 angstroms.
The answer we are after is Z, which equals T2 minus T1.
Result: -2.8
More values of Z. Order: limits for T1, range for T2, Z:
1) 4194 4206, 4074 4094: -1.6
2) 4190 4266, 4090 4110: -2.7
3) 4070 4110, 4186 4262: 2.7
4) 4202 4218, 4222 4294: -2.6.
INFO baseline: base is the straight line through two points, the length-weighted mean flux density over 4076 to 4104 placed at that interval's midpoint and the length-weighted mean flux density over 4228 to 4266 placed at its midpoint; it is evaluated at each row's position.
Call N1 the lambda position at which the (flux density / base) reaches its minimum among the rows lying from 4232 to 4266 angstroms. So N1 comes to 4253 angstroms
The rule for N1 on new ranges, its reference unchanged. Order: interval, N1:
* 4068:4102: 4087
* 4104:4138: 4109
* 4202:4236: 4227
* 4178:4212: 4201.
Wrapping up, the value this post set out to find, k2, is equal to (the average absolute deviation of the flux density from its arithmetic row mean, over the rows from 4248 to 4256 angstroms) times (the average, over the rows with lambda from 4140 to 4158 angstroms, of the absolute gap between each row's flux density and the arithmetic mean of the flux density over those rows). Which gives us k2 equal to 0.9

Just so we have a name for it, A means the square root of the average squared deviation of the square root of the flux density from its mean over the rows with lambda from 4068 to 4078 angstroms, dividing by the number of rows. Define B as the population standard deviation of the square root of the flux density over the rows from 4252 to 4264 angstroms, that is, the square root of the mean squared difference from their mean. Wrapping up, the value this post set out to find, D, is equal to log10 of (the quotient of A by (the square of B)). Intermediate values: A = 0.294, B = 0.18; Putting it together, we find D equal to 1.0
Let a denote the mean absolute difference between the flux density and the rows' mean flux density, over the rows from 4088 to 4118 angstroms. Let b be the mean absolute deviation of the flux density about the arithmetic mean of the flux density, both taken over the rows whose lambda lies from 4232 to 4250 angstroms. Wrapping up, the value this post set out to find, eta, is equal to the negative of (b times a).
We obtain -1.4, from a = 1.24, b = 1.11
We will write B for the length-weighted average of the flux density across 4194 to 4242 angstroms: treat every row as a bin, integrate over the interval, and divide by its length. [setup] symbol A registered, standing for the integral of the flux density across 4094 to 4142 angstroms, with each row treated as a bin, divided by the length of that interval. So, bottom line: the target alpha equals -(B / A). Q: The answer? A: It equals -1.12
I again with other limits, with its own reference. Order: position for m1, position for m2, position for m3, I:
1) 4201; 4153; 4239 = 1.8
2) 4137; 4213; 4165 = -0.1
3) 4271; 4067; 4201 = 4.8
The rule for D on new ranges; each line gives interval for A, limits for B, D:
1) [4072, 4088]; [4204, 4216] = 1.0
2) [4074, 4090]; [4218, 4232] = 0.7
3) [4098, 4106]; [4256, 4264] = 1.2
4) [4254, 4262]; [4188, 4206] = 0.3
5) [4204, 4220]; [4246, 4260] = 1.0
